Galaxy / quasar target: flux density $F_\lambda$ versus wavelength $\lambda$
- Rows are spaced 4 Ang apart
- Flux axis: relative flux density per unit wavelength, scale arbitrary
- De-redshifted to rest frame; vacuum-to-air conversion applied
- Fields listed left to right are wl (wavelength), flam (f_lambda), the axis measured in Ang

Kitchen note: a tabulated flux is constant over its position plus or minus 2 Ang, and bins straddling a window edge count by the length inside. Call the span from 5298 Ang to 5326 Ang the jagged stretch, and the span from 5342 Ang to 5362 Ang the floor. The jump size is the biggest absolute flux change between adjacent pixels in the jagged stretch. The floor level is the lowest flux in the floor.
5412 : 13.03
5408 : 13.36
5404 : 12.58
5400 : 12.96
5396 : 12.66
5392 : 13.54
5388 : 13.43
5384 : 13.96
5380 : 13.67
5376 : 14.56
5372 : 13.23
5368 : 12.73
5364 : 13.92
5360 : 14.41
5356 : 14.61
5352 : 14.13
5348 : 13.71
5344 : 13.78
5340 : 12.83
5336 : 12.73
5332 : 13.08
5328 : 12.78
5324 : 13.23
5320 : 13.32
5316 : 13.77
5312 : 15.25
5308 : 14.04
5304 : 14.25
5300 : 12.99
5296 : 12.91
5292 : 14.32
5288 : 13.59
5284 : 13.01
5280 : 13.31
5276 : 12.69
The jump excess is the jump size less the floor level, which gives -12.2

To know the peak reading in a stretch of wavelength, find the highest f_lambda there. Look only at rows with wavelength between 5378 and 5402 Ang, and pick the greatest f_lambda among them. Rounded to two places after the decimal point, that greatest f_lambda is 13.96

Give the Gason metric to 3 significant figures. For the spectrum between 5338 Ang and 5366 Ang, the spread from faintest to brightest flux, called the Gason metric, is 1.78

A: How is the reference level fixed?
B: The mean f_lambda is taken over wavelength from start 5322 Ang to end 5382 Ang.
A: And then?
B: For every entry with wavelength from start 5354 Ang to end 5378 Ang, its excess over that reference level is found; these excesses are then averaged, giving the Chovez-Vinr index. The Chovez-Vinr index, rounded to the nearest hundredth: 0.35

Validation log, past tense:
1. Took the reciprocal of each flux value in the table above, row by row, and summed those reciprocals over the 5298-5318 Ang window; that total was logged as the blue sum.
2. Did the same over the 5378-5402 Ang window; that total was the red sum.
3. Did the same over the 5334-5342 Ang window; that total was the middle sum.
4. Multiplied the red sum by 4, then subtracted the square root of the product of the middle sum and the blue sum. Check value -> 1.6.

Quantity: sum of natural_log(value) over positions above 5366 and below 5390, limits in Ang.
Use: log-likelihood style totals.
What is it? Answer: 15.65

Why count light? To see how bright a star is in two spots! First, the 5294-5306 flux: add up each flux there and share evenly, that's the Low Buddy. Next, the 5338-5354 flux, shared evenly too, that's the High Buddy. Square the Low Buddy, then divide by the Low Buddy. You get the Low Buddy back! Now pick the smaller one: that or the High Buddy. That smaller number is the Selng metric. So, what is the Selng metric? 13.4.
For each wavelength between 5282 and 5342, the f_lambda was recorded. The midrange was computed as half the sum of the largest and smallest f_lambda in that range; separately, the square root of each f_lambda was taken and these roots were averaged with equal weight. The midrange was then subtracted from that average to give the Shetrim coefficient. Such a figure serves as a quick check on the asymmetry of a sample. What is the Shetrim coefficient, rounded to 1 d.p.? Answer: -10.3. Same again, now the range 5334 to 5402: -10.0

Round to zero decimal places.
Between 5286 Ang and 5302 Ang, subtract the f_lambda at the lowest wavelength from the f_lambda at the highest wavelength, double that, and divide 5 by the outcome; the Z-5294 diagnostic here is -4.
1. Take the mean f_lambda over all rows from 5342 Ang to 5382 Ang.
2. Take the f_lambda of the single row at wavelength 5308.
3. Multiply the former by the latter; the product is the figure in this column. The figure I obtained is 195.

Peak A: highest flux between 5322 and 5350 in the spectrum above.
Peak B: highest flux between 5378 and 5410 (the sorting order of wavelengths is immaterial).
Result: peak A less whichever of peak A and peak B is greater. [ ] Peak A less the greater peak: -0.18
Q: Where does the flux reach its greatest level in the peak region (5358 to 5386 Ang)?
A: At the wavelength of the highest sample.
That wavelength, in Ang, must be 5376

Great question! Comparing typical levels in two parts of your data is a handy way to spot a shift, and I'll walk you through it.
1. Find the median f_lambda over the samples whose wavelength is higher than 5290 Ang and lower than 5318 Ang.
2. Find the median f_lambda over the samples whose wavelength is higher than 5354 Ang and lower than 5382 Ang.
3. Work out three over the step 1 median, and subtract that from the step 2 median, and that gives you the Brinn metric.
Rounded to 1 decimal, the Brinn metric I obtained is 13.7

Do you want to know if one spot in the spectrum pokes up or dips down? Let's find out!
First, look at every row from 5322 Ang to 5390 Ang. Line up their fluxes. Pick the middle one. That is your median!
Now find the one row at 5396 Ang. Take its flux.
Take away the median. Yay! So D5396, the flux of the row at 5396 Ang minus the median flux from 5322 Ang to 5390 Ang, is -1.0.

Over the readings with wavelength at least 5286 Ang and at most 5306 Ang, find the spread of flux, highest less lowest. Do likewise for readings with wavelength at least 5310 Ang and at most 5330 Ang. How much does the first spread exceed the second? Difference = -1.1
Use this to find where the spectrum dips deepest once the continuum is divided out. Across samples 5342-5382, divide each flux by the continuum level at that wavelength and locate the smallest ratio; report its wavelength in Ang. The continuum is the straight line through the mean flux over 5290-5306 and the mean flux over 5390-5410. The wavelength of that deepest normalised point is 5368 Ang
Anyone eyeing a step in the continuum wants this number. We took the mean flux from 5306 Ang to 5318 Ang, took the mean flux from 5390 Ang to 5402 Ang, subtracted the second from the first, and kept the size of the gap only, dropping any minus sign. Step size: 1.3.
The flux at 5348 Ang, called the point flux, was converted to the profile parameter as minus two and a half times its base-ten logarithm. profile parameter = -2.84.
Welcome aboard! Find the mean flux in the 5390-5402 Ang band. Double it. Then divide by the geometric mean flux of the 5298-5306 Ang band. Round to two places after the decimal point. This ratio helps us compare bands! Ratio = 1.92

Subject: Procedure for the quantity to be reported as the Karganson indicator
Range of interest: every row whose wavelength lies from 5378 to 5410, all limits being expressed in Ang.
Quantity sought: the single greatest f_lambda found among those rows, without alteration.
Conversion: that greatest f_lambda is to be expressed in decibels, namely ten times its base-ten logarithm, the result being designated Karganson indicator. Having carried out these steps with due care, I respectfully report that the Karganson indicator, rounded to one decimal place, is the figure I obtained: 11.4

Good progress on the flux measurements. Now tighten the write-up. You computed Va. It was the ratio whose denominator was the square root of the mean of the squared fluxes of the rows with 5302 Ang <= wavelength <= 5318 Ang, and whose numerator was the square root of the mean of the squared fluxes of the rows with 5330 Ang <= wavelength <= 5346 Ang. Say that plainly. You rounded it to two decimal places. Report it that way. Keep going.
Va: 0.91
